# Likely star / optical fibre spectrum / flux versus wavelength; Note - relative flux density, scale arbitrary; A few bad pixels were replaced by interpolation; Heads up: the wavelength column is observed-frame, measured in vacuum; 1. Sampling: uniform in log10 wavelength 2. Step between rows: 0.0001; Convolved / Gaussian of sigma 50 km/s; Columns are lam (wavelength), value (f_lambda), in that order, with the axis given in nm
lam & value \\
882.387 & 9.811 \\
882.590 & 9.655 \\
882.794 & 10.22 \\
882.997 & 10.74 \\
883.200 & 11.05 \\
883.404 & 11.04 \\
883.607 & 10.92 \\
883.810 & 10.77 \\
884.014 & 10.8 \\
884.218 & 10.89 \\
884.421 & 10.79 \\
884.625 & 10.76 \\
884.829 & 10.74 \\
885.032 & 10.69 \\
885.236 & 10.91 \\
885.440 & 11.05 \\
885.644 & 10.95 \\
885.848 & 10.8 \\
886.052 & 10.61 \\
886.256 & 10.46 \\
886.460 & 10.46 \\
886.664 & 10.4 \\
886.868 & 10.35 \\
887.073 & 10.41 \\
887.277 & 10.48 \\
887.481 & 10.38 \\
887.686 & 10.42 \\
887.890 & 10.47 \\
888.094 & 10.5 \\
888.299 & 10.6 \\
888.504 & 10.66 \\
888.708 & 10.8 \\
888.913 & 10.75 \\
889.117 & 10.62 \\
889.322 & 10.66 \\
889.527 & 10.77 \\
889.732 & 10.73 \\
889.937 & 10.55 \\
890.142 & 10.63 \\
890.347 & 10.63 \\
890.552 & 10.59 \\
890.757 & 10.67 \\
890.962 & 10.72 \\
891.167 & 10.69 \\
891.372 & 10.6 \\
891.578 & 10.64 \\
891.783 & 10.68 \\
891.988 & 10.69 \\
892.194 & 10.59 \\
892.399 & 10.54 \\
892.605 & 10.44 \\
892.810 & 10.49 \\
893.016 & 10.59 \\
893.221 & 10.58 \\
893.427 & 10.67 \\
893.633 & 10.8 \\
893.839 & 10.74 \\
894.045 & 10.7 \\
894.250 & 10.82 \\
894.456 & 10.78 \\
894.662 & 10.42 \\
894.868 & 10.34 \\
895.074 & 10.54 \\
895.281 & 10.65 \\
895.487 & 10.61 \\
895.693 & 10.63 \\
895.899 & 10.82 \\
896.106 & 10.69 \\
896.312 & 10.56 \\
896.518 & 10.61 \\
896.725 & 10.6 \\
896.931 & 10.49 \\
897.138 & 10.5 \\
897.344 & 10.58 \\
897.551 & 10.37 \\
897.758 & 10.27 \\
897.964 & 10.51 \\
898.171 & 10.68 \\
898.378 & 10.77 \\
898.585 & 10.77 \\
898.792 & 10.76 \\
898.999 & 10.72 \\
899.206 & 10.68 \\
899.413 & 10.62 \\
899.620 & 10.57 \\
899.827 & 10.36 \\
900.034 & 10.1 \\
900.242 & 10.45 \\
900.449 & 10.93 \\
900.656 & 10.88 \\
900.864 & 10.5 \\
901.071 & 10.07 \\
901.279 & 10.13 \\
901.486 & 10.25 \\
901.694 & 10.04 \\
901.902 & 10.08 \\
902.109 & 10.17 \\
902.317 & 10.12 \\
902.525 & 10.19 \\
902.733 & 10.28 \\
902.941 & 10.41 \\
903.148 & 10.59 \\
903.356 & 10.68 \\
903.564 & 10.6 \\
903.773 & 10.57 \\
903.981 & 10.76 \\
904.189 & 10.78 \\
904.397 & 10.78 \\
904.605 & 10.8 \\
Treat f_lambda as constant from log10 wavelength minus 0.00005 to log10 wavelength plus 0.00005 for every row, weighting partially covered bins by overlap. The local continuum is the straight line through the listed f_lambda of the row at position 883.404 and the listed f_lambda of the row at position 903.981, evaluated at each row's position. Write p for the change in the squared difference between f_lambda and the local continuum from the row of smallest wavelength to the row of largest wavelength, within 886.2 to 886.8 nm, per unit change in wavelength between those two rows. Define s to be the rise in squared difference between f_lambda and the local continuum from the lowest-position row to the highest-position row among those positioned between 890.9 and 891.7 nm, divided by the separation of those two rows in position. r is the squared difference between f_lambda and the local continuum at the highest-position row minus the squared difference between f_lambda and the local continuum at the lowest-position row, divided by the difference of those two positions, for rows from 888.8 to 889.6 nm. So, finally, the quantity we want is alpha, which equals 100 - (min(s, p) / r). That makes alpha 103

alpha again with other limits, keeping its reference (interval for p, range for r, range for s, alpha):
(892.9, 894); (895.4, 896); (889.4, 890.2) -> 99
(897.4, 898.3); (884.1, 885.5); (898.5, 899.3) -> 78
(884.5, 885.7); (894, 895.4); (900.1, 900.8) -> 126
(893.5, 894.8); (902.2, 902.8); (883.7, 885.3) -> 100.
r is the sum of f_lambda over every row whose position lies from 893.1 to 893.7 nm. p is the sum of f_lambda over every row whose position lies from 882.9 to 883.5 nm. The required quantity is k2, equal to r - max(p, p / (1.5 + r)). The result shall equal -0.78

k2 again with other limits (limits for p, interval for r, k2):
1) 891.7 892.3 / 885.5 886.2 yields 0.40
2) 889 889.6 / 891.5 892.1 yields -0.04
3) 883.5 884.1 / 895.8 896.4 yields -0.42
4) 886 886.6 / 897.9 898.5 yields 0.43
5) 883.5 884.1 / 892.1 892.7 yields -0.92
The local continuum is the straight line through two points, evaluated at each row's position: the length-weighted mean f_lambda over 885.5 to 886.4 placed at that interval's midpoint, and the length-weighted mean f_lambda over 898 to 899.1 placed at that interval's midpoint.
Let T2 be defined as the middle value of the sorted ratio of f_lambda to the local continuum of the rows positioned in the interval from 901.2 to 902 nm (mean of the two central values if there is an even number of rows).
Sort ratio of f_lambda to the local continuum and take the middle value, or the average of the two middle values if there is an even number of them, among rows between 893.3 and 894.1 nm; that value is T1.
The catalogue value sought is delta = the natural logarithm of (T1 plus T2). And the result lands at 0.664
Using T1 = 1.00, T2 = 0.94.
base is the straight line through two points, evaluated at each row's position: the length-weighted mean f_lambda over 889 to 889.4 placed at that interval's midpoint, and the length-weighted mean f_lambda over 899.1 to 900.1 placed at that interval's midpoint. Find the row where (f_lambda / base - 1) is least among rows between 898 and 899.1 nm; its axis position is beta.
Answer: 898.171 nm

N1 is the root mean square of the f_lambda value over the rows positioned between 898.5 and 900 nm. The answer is 10.6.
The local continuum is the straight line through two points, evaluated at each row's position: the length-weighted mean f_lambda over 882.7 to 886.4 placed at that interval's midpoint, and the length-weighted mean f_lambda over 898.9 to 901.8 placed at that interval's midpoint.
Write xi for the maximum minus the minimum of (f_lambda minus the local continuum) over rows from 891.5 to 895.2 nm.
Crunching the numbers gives 0.47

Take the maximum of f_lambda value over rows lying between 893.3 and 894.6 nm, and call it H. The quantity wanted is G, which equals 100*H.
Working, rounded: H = 10.82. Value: 1082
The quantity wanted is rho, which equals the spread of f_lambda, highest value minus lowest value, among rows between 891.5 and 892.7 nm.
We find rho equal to 0.25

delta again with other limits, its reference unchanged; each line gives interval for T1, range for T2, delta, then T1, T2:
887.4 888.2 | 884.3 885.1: 0.683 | 0.98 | 1.00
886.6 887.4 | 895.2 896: 0.675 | 0.97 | 0.99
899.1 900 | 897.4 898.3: 0.674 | 0.99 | 0.97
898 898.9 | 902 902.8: 0.670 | 1.00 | 0.95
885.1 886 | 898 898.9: 0.705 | 1.02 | 1.00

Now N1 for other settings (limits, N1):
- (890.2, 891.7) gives 10.6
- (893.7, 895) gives 10.6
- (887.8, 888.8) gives 10.6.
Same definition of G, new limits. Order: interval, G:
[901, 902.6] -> 1025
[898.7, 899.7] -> 1076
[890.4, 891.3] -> 1072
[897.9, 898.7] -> 1077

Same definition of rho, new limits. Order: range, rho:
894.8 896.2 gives 0.48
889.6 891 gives 0.18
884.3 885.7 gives 0.36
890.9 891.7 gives 0.12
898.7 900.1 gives 0.66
